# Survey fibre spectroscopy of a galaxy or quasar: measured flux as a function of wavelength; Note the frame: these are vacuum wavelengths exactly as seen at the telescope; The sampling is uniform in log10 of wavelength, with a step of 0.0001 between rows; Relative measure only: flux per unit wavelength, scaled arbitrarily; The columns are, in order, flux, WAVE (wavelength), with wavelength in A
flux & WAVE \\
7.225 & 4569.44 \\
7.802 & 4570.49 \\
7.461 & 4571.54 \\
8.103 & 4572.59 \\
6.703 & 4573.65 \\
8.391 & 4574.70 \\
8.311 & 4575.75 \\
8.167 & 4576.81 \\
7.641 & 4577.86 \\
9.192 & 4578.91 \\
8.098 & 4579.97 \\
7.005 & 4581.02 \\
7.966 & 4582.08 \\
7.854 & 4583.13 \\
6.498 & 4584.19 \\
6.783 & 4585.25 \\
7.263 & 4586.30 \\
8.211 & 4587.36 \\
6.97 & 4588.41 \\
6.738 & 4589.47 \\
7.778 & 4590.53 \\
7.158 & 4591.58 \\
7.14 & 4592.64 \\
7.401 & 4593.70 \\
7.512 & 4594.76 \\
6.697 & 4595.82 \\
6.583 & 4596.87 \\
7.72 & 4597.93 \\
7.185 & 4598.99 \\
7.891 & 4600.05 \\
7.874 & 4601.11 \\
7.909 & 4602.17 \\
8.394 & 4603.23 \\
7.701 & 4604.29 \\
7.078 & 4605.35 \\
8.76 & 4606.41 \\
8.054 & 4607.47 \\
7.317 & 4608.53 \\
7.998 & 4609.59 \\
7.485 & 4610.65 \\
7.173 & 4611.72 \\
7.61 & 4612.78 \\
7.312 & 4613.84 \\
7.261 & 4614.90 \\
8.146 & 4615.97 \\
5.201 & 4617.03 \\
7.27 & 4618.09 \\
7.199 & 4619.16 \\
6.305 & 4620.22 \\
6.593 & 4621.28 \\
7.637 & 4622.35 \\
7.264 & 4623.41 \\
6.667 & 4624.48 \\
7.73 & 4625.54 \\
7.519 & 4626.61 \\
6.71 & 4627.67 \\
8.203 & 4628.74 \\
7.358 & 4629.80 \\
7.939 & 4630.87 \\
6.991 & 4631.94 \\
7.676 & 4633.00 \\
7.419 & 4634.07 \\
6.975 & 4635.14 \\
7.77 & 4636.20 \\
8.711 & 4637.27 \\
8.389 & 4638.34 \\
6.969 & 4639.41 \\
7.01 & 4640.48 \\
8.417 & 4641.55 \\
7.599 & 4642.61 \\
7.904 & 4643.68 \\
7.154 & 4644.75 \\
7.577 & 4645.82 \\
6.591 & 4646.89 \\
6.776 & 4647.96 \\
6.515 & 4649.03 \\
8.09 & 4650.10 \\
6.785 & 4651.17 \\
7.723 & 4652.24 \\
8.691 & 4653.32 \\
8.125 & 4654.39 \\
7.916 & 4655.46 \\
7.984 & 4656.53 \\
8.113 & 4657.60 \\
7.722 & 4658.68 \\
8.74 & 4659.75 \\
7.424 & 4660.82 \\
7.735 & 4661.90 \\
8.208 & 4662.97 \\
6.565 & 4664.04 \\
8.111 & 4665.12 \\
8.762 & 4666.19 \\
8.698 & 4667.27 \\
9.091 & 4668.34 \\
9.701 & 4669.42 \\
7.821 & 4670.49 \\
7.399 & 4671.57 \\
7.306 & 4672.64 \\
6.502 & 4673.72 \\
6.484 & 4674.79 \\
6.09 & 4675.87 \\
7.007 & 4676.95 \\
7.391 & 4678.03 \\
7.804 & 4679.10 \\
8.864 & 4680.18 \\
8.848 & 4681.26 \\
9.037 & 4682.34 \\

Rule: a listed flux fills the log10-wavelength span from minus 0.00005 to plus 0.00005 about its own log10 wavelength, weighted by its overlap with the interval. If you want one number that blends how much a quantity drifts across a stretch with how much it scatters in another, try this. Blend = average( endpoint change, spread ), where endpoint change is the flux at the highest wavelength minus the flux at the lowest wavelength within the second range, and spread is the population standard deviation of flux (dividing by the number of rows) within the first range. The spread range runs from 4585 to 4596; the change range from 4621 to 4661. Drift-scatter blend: 0.6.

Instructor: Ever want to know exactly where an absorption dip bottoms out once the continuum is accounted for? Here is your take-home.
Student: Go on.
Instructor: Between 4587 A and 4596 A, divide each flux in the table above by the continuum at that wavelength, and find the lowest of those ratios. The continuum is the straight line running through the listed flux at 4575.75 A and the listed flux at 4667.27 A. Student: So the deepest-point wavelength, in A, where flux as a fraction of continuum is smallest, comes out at 4595.82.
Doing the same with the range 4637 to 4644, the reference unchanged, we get 4639.41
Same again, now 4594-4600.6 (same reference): 4596.87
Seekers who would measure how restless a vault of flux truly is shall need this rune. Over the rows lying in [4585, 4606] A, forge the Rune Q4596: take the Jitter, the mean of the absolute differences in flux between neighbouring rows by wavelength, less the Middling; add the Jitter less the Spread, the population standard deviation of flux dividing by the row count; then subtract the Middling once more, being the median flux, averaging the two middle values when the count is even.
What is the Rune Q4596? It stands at -14.1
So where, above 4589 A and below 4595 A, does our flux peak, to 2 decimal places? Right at 4590.53 A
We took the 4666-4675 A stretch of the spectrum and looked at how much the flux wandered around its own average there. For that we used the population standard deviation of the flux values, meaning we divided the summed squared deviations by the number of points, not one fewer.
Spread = 1.08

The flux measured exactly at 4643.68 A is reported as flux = 7.904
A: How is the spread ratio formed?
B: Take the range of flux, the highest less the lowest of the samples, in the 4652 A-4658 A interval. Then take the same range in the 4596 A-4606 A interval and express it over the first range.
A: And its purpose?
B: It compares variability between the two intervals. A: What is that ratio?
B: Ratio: 1.9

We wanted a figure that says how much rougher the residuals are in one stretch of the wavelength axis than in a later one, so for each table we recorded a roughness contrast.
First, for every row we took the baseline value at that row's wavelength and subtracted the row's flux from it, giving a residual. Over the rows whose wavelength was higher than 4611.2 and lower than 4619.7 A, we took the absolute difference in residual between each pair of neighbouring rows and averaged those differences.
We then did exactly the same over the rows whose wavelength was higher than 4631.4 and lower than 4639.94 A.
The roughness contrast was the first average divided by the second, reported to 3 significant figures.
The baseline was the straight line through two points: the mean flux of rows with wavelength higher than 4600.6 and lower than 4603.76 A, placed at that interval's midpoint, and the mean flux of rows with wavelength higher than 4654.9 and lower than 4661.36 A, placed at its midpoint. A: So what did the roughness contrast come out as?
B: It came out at 1.39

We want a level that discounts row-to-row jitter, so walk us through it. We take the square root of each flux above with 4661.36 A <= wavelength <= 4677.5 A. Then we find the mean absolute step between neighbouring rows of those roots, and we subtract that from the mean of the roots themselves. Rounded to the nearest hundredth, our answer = 2.64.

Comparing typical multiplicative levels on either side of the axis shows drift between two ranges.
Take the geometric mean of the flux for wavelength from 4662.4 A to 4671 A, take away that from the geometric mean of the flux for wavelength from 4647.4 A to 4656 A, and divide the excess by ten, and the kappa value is -0.08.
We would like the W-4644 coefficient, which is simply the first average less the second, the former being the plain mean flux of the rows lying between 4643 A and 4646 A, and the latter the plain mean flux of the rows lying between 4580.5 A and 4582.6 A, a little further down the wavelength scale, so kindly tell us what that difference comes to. 0.1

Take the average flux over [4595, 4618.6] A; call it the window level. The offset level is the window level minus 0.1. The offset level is 7.38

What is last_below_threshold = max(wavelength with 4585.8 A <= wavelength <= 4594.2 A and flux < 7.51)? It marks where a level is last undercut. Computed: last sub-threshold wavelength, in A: 4593.70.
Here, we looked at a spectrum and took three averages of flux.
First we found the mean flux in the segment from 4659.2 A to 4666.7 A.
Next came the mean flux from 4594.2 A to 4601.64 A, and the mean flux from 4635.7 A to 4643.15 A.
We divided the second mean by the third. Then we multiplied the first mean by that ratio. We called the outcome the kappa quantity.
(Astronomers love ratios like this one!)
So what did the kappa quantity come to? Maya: 7.4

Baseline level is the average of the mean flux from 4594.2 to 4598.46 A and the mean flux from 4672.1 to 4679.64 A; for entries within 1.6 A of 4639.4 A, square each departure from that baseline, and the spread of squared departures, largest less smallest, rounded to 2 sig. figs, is 1.8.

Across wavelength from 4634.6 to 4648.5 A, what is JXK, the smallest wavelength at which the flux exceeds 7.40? 4636.20 A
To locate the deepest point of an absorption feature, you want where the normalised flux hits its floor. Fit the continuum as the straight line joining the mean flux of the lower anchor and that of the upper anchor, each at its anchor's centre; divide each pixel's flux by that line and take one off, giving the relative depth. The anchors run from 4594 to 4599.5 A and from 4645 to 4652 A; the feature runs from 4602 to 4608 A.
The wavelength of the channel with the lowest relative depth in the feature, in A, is 4605.35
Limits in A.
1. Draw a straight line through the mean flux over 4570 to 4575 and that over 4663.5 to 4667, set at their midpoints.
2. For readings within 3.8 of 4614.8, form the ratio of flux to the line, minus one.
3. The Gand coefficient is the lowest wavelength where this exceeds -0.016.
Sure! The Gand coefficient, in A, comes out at 4615.97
